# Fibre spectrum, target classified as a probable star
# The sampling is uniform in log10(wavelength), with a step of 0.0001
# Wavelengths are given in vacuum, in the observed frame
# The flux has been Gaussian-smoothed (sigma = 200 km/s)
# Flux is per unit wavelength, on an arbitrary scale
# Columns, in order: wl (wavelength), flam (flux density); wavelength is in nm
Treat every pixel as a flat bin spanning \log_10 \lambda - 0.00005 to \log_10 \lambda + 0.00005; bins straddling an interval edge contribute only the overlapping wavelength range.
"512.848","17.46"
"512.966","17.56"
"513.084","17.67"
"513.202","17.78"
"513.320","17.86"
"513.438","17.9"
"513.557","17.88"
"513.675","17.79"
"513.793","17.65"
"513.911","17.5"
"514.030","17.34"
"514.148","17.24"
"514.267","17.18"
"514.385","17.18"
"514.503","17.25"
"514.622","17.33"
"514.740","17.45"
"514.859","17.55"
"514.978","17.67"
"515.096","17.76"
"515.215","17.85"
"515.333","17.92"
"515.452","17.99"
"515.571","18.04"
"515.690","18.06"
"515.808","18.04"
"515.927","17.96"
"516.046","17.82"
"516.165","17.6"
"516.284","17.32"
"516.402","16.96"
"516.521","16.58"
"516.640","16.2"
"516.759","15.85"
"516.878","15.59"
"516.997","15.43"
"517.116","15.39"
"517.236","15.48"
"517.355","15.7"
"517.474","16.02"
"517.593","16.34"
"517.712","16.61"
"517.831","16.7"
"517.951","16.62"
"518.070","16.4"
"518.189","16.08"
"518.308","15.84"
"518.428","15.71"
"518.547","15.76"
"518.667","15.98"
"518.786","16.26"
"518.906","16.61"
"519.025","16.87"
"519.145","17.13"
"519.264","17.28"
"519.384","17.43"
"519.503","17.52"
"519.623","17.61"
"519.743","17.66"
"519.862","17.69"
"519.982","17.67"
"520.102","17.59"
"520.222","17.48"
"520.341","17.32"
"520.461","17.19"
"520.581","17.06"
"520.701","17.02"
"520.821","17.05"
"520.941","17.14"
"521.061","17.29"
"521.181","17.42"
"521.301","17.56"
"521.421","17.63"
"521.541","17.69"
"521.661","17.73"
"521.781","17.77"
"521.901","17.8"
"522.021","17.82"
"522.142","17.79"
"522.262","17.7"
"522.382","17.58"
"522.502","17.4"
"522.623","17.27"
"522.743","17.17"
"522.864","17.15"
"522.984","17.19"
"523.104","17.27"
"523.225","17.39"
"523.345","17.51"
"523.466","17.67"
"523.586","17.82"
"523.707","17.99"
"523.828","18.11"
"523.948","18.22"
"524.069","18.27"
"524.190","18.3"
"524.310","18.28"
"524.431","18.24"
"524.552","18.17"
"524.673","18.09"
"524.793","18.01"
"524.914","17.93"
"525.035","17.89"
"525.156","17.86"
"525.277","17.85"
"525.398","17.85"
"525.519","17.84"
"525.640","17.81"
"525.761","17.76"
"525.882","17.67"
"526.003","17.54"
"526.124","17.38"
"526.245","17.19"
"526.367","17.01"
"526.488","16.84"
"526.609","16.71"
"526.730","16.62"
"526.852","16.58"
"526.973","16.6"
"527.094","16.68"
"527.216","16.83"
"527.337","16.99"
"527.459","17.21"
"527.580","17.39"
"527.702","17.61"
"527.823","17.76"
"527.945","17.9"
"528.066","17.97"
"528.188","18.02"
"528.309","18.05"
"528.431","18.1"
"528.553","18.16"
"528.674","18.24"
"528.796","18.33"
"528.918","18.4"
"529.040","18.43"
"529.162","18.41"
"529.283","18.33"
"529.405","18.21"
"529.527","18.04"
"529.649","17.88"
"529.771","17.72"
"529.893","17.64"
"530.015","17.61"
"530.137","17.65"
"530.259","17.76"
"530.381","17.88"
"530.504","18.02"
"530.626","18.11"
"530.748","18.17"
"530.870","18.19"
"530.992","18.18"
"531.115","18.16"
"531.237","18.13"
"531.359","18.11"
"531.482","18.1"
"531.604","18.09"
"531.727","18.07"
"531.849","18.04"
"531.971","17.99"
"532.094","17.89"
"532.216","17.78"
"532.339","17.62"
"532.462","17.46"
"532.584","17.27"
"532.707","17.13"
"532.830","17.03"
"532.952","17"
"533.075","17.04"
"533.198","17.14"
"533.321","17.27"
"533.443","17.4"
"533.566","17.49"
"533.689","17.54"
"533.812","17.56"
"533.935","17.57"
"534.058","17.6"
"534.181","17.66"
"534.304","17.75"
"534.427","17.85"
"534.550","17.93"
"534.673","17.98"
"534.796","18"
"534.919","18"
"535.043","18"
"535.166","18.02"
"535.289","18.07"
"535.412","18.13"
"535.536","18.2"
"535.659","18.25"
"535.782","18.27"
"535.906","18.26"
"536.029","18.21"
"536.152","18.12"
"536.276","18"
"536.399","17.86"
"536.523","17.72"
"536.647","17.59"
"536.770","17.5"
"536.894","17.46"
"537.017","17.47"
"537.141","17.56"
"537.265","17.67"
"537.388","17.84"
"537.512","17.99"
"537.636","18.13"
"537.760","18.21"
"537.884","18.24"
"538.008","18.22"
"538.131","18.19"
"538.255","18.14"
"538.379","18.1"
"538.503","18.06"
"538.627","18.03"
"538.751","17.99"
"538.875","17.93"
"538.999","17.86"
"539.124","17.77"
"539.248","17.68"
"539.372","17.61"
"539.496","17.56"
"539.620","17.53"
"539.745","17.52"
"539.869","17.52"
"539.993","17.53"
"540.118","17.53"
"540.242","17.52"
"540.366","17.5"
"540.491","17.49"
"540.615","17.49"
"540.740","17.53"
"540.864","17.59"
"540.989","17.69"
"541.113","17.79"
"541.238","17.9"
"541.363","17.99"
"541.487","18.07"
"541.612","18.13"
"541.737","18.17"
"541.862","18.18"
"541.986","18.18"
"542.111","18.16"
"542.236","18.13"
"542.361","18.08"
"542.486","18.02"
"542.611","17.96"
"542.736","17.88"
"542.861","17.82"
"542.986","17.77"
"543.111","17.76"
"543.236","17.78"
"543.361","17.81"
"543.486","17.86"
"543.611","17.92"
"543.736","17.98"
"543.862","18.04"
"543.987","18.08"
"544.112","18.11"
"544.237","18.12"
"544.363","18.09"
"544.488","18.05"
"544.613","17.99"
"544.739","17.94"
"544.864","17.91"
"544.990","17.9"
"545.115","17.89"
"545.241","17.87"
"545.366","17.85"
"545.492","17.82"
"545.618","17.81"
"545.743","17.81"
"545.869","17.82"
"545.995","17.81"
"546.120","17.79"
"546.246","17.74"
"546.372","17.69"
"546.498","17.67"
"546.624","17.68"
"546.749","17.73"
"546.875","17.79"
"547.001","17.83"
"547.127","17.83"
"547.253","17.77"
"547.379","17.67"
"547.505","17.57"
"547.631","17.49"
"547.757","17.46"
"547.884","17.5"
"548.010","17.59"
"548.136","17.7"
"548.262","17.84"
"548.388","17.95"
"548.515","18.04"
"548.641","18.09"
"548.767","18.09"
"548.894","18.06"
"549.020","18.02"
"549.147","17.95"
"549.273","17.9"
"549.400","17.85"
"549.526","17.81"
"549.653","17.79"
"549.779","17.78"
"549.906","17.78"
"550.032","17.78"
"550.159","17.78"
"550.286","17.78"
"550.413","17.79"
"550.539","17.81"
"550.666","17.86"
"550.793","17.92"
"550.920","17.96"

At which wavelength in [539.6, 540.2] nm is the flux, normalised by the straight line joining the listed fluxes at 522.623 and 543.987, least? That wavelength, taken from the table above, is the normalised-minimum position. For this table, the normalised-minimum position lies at 539.869 nm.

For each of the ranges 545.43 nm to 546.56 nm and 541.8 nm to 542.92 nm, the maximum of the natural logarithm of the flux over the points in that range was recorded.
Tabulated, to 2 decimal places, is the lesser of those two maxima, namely 2.88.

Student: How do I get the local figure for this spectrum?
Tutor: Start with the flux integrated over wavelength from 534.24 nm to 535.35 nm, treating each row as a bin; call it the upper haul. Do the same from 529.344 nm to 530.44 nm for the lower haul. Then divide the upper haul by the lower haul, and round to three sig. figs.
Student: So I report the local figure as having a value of 1.02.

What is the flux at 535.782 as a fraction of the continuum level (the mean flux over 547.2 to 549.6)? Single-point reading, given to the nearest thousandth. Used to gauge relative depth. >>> 1.026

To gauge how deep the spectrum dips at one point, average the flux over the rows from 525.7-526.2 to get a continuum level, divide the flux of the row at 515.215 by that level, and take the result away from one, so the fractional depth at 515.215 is -0.015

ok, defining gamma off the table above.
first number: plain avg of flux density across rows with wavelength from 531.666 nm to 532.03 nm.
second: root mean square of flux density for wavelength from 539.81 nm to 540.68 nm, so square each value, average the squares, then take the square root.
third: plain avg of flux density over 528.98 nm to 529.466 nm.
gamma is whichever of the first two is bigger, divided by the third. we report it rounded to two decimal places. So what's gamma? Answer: 0.98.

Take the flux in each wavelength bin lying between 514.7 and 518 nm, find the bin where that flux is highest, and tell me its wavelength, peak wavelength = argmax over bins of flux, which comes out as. 515.690 nm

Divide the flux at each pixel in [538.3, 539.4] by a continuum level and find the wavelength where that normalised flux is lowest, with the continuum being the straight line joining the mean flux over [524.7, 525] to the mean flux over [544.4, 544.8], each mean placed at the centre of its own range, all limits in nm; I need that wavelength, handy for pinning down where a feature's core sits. 539.372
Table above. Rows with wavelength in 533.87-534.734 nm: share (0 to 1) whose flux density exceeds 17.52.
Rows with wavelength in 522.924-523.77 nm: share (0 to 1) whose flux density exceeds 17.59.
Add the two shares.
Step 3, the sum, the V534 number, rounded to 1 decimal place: 1.4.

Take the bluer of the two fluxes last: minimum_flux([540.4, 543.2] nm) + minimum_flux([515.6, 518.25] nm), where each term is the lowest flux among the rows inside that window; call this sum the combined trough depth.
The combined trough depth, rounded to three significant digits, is 32.9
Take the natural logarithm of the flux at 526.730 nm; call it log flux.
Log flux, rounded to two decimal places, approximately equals 2.81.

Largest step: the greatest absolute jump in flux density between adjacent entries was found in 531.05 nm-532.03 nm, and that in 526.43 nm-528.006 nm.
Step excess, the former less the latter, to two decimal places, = -0.17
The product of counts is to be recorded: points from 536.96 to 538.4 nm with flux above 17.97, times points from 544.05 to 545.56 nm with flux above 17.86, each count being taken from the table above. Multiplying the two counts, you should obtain 80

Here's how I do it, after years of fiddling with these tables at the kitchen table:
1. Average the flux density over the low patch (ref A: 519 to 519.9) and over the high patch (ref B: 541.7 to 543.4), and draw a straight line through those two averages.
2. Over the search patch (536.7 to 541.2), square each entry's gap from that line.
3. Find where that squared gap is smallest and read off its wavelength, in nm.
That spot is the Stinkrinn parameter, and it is 537.388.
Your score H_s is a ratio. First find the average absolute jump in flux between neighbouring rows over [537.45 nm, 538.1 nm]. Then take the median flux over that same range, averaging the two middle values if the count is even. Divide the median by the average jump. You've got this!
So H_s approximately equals 270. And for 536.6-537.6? 186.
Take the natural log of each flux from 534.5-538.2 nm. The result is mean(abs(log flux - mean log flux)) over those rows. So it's 0.012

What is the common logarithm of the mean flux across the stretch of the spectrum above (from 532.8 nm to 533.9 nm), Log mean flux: 1.24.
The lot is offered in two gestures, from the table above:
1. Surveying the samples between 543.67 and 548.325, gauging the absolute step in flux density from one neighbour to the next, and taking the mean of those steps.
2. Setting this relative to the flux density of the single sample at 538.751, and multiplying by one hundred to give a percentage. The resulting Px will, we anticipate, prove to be 0.23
